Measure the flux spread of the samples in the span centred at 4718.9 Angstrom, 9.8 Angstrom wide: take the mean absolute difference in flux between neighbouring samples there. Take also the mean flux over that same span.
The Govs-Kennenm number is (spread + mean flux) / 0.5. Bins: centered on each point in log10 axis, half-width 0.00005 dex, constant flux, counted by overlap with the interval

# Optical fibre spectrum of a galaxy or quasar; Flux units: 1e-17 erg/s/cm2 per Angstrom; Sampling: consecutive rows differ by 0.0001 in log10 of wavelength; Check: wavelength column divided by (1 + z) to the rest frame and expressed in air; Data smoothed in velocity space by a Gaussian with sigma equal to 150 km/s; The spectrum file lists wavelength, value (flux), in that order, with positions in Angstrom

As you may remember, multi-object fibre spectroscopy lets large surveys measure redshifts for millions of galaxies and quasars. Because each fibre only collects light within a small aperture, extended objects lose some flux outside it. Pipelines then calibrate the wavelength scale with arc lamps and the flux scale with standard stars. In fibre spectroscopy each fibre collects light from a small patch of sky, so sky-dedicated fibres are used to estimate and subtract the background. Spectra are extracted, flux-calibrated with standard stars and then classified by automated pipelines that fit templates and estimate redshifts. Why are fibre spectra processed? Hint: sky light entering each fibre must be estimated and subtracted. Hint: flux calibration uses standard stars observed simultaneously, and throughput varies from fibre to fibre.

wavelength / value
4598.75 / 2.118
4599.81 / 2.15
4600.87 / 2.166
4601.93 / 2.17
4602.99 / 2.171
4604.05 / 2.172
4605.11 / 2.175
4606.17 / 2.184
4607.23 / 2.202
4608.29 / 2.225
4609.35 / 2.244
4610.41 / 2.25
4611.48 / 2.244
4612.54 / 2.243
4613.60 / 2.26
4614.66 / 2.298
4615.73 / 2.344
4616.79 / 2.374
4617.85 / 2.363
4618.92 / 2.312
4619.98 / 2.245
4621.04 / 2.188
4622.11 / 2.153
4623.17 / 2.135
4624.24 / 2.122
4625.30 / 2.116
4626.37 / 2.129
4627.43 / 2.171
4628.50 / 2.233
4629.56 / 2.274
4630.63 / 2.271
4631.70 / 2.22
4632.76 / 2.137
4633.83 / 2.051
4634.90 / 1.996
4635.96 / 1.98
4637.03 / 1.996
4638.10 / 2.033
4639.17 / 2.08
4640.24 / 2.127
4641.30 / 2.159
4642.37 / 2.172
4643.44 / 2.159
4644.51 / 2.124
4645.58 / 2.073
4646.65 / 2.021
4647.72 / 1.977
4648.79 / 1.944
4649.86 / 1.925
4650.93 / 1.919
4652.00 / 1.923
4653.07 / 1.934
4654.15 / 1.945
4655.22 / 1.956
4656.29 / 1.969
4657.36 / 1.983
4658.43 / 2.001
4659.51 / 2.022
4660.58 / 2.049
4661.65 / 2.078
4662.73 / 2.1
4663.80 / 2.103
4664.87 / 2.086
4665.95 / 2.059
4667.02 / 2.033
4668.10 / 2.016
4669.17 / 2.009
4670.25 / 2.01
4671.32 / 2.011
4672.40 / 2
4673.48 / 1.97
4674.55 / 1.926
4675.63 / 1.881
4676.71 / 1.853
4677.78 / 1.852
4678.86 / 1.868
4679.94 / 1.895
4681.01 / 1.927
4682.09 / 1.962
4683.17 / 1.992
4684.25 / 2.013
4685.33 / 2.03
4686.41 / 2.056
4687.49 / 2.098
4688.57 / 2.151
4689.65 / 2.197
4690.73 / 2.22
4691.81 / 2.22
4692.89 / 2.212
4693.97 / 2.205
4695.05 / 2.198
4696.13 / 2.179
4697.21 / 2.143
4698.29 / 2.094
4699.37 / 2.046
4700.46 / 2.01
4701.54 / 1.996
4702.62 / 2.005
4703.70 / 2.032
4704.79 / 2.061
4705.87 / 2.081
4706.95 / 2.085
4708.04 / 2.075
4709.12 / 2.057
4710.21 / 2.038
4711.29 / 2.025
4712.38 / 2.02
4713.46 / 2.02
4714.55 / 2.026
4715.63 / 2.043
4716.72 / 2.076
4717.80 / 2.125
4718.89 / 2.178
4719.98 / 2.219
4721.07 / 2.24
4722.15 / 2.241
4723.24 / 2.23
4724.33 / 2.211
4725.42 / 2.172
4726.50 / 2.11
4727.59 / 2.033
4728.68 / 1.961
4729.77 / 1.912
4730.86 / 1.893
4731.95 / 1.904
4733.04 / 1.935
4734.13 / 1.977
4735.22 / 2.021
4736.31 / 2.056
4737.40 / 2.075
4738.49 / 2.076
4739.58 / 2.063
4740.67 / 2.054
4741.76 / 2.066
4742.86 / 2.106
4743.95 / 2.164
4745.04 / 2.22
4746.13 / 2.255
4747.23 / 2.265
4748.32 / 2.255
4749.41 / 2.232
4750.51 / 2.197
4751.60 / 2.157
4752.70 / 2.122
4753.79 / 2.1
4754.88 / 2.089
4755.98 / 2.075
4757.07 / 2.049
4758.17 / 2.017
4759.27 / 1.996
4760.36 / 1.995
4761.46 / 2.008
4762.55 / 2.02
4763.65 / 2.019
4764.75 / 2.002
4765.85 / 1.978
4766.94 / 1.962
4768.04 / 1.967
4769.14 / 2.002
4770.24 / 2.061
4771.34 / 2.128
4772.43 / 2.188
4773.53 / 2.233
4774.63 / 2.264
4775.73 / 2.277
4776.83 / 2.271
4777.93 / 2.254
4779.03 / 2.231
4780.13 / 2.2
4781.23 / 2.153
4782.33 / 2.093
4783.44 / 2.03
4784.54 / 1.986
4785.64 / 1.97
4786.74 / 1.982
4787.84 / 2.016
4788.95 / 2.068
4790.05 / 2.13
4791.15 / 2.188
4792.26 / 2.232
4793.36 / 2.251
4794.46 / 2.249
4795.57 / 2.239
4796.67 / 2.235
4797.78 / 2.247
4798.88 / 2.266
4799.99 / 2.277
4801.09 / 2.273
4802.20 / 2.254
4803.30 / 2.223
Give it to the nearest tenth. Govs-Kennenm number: 4.4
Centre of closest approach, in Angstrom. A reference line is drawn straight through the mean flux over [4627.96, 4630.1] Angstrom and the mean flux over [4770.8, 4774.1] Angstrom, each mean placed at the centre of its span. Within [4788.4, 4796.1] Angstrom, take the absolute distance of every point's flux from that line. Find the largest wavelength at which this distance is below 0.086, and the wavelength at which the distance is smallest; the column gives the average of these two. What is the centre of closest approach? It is 4793.4 Angstrom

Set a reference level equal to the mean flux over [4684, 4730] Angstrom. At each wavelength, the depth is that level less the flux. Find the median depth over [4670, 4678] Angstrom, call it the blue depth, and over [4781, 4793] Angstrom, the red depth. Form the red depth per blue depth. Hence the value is 0.2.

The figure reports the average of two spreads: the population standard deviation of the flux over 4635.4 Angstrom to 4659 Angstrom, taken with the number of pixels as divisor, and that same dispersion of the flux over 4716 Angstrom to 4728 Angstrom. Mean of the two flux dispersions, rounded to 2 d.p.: 0.08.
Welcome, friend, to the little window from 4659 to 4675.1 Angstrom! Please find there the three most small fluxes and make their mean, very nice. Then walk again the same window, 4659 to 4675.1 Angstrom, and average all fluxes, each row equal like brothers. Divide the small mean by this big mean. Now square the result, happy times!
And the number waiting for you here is 0.936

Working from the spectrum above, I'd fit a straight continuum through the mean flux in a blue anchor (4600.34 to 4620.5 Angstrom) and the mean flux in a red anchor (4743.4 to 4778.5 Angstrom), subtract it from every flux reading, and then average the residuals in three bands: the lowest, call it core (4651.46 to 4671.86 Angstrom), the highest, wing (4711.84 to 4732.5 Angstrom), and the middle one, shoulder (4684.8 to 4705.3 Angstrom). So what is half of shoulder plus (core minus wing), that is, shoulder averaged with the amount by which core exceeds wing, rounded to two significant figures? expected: -0.090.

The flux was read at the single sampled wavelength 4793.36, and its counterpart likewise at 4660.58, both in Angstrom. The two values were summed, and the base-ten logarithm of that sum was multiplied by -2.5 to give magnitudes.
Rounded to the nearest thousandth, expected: -1.584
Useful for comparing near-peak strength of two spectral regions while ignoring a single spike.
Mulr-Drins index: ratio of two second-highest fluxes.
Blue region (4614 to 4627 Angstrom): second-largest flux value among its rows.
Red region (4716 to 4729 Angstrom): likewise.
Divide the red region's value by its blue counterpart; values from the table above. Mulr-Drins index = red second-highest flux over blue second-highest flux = 0.95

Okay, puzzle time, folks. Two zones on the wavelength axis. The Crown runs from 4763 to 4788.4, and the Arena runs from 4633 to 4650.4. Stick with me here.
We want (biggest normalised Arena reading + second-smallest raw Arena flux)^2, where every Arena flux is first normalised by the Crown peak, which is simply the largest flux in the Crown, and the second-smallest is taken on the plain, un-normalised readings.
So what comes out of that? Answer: 8.4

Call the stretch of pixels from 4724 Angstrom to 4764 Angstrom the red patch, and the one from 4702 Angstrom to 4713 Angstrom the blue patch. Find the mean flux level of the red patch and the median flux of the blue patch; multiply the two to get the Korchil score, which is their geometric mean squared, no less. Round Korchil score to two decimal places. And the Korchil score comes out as 4.25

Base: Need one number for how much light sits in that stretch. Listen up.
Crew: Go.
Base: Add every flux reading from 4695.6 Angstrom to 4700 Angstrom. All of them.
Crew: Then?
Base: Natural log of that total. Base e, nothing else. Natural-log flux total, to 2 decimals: 2.14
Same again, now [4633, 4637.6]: 2.08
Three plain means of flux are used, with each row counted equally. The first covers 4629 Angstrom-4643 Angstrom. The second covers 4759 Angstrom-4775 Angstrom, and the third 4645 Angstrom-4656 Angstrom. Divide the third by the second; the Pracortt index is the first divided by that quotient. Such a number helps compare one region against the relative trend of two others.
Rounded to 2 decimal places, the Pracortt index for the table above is 2.22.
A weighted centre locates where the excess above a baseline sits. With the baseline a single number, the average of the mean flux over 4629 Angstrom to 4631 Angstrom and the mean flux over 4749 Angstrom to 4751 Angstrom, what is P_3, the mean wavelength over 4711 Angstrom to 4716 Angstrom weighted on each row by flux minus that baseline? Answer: 4713.4 Angstrom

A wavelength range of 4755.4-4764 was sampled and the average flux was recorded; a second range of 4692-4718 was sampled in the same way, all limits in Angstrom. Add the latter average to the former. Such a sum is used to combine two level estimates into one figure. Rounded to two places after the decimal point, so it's 4.10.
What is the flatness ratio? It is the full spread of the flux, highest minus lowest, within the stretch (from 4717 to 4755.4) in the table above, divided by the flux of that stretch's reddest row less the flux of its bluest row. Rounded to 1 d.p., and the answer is -10.3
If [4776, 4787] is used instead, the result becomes -1.0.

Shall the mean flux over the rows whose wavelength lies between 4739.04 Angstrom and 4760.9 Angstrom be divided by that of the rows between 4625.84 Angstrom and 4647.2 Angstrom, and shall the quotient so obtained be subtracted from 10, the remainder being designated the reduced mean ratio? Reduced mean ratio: 9.00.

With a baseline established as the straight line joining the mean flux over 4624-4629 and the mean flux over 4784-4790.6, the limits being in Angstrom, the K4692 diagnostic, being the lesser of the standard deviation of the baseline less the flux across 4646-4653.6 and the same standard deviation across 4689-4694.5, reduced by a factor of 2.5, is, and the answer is 0.004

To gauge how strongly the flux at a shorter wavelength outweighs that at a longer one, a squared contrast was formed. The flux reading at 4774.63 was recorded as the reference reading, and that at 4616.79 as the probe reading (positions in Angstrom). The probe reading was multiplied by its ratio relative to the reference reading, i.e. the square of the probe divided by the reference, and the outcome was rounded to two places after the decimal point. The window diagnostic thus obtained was 2.49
